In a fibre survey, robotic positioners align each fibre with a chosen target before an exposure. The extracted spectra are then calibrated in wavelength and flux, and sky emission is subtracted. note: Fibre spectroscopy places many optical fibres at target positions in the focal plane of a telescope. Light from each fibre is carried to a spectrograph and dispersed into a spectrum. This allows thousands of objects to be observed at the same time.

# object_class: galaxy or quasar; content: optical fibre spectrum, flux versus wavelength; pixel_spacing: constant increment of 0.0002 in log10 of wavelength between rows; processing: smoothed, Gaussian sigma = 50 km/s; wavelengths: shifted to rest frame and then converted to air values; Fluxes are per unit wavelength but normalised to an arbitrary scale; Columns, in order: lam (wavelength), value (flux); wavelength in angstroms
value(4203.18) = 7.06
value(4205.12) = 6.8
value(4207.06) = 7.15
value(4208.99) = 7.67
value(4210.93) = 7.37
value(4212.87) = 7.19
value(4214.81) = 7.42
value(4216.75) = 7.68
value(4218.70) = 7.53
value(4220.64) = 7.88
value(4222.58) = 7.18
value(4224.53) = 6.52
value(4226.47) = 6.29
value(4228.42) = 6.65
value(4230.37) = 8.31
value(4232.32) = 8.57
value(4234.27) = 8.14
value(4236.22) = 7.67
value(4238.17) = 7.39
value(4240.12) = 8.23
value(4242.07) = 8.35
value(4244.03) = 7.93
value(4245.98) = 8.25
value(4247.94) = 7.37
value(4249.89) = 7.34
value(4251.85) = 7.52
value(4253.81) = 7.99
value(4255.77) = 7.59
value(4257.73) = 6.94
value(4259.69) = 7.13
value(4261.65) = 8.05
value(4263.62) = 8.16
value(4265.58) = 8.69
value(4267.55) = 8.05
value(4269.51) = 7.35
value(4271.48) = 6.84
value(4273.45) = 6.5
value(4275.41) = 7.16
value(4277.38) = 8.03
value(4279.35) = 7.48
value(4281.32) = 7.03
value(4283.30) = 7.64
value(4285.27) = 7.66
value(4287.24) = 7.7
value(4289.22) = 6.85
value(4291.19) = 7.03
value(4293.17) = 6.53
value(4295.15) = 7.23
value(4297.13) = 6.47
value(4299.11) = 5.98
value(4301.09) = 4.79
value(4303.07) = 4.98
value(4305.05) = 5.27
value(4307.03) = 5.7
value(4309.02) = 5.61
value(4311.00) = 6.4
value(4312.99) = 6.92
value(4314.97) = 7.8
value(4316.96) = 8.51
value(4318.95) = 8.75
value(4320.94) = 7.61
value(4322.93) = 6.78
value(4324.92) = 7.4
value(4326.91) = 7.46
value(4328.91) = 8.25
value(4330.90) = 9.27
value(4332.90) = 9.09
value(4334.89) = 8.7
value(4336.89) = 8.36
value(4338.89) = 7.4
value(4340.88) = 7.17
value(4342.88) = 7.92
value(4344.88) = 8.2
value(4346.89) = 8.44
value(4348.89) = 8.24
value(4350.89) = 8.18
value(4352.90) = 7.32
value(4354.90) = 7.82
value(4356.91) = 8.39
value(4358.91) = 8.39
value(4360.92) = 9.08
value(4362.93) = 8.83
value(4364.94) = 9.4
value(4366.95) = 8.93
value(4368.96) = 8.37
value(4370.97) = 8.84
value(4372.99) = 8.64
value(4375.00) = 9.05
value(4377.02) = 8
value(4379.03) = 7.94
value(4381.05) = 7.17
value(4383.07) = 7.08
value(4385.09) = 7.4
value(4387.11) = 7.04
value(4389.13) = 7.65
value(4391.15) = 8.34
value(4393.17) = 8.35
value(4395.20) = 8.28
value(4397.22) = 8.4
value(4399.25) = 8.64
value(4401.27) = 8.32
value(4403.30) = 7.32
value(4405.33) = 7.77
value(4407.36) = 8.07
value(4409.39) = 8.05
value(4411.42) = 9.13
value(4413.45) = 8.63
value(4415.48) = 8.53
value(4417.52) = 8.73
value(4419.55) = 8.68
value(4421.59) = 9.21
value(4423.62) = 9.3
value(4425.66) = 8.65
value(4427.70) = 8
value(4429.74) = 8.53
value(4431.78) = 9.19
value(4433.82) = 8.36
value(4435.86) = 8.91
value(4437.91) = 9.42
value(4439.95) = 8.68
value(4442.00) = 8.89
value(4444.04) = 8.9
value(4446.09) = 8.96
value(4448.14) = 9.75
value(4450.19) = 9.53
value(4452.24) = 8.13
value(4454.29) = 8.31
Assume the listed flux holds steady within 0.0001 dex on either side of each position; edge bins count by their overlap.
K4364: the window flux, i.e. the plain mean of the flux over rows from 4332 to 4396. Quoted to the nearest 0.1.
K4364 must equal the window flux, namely 8.2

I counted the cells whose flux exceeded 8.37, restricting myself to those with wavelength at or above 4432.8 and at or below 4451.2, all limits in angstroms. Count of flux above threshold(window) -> 8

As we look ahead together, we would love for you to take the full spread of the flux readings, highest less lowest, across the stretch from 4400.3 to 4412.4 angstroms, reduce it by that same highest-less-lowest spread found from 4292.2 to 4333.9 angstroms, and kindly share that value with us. -2.7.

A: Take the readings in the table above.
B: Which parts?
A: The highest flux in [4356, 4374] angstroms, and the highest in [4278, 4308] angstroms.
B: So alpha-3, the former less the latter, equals 1.70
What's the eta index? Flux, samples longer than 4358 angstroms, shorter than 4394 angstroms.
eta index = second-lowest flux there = 7.08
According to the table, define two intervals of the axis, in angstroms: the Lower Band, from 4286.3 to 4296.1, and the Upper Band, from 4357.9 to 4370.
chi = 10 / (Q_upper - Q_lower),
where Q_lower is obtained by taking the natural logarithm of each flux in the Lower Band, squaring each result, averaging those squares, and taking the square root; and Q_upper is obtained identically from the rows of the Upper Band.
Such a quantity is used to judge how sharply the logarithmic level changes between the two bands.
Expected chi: 45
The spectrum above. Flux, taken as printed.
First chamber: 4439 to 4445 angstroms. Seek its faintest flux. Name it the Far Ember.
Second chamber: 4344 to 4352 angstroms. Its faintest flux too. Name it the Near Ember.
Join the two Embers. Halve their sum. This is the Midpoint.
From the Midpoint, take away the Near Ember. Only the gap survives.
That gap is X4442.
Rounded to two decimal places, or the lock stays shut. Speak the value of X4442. 0.25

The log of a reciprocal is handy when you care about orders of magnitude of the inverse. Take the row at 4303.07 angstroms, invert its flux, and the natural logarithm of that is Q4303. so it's -1.61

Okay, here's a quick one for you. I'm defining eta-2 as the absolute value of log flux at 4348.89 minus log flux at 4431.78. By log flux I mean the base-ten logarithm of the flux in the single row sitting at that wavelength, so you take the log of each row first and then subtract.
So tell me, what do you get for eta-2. 0.047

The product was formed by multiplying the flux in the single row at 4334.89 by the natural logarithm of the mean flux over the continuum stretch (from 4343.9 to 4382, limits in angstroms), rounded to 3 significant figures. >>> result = 18.5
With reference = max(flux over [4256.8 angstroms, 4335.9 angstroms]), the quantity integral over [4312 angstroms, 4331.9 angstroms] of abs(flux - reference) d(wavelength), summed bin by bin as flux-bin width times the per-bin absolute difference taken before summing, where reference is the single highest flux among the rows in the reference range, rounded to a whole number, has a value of 28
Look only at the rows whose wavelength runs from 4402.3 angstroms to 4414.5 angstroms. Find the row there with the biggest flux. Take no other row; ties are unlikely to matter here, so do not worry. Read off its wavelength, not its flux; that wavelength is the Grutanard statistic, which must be 4411.42 angstroms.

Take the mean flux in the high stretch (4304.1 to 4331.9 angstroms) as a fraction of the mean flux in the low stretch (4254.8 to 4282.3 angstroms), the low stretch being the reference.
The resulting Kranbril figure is 0.97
